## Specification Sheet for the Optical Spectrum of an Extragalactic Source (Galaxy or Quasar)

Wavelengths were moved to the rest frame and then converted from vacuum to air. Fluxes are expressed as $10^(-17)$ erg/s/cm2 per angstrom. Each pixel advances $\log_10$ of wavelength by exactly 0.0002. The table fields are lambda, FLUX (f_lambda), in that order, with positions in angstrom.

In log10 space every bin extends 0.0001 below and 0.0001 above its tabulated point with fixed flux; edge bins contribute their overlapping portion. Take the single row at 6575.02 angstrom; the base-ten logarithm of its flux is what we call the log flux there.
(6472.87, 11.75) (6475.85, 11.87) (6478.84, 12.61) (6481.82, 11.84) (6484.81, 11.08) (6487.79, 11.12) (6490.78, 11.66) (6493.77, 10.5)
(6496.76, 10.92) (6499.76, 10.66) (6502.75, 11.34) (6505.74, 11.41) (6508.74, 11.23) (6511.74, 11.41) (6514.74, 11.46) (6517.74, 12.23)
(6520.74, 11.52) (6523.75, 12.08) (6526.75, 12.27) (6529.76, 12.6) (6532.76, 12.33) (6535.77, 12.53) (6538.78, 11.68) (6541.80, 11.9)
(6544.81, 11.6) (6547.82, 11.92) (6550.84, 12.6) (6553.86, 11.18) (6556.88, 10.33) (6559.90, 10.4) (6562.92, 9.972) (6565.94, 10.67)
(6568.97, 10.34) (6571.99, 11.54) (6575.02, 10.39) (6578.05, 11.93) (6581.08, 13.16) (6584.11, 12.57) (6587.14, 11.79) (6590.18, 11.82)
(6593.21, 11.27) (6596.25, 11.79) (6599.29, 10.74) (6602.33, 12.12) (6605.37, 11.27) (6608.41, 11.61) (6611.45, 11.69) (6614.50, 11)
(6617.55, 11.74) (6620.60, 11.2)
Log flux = 1.02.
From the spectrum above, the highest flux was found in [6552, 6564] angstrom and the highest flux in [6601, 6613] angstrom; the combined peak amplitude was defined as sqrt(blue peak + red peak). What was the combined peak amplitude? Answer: 4.83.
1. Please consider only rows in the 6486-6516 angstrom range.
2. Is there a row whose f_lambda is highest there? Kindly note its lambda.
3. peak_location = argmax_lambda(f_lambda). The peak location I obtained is 6490.78 angstrom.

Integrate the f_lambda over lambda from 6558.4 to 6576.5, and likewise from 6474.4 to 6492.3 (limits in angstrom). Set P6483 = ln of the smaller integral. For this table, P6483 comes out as 5.25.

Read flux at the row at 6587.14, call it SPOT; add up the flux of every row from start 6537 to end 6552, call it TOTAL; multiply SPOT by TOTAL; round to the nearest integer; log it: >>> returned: 704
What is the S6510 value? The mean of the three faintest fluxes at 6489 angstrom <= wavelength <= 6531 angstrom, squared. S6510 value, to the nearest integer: 114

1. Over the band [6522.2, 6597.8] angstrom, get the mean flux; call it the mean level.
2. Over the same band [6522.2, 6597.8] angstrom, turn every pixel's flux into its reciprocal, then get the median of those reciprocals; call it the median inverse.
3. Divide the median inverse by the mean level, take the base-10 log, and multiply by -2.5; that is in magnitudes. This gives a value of 5.34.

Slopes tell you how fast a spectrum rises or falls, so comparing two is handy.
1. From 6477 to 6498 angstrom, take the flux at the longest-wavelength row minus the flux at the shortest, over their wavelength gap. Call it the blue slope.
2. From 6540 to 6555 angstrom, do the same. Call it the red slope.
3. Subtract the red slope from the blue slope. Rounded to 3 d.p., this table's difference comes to -0.035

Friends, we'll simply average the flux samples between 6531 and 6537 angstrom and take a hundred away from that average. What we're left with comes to -87.6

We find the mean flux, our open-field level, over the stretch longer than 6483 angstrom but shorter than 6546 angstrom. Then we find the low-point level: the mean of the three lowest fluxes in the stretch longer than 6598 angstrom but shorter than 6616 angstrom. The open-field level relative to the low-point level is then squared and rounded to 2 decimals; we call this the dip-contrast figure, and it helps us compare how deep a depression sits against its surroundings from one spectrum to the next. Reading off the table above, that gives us 1.11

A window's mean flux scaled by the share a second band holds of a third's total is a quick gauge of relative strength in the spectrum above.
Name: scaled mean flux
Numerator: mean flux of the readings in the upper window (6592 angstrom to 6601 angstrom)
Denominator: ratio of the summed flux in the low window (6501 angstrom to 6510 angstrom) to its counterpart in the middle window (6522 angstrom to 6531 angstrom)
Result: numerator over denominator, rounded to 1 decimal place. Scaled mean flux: 12.3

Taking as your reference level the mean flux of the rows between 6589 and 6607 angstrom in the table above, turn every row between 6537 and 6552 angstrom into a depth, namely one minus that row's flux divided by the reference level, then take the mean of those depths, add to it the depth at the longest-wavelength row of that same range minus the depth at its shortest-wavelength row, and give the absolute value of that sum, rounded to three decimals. 0.118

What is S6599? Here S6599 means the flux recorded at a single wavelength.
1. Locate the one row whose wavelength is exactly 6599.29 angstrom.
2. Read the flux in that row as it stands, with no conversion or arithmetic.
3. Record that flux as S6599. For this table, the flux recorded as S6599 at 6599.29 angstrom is 10.74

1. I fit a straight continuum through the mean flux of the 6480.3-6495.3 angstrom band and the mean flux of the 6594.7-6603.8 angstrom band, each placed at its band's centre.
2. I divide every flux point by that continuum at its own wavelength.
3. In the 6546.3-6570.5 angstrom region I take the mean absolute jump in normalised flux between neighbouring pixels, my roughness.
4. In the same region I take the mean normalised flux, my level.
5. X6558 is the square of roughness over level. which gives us 0.0034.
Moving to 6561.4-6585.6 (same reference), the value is 0.0072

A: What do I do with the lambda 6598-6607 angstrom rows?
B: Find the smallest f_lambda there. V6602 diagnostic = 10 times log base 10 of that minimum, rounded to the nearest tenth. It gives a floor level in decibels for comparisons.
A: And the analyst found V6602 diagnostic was 10.3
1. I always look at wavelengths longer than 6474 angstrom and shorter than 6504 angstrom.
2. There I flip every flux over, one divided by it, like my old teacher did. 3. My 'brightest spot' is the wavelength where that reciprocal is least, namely 6478.84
